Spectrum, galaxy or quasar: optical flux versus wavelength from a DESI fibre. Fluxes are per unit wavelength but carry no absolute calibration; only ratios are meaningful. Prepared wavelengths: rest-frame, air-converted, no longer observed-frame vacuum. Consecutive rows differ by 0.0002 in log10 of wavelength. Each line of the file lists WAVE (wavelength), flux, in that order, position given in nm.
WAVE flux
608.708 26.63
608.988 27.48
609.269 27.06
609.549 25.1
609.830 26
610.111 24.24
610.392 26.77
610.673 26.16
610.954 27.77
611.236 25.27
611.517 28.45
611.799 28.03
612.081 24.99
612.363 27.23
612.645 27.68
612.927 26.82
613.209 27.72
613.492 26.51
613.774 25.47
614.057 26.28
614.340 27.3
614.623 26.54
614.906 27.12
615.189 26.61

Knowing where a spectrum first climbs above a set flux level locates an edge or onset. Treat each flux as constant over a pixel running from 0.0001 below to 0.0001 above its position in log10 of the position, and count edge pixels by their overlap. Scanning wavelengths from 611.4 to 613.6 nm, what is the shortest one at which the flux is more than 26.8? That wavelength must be 611.517 nm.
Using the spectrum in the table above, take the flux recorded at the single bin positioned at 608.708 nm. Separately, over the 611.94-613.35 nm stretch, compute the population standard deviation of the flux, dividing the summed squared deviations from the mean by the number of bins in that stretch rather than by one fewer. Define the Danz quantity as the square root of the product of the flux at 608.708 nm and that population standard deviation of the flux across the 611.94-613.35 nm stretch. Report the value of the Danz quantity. 5.17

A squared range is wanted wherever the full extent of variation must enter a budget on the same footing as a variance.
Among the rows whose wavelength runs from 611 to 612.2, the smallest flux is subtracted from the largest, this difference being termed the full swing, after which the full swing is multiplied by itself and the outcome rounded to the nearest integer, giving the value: 12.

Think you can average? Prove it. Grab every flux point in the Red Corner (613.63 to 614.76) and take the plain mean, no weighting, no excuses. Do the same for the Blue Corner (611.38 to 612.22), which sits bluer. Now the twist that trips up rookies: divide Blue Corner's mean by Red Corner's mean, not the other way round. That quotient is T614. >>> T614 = 1.03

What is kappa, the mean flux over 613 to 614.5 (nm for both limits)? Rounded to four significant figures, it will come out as 26.66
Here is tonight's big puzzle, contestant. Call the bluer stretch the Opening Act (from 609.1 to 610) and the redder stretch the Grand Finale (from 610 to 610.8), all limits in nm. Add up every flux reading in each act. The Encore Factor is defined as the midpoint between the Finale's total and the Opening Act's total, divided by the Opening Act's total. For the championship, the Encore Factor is 0.994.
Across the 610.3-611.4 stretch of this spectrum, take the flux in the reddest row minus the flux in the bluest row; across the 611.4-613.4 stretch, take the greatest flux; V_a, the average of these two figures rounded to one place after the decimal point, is 13.5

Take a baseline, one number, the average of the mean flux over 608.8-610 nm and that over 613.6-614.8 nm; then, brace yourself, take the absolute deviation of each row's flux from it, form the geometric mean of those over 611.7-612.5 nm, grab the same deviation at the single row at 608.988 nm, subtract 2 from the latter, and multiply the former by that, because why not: -1.1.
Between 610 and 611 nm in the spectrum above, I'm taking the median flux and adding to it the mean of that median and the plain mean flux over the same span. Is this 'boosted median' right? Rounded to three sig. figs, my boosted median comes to 52.8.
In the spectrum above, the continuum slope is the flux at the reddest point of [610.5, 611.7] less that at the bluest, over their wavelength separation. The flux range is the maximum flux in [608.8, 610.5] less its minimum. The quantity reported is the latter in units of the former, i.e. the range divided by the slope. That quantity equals 1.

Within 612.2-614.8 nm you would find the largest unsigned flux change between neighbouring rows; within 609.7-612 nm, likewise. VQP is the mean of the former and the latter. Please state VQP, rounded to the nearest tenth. 2.2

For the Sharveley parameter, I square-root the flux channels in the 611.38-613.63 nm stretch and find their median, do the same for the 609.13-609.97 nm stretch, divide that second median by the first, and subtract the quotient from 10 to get 9.03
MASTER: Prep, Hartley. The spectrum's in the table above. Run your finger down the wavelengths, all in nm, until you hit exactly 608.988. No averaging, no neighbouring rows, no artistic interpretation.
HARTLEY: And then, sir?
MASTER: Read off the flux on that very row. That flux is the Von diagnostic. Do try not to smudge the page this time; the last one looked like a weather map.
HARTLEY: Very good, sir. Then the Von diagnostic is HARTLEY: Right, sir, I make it 27.48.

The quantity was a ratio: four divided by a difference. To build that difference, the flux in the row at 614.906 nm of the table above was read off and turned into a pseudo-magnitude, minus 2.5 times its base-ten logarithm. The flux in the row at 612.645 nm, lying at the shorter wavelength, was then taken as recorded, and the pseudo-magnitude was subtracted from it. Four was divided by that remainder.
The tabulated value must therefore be 0.128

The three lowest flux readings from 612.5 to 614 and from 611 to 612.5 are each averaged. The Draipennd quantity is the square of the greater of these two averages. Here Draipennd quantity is 690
